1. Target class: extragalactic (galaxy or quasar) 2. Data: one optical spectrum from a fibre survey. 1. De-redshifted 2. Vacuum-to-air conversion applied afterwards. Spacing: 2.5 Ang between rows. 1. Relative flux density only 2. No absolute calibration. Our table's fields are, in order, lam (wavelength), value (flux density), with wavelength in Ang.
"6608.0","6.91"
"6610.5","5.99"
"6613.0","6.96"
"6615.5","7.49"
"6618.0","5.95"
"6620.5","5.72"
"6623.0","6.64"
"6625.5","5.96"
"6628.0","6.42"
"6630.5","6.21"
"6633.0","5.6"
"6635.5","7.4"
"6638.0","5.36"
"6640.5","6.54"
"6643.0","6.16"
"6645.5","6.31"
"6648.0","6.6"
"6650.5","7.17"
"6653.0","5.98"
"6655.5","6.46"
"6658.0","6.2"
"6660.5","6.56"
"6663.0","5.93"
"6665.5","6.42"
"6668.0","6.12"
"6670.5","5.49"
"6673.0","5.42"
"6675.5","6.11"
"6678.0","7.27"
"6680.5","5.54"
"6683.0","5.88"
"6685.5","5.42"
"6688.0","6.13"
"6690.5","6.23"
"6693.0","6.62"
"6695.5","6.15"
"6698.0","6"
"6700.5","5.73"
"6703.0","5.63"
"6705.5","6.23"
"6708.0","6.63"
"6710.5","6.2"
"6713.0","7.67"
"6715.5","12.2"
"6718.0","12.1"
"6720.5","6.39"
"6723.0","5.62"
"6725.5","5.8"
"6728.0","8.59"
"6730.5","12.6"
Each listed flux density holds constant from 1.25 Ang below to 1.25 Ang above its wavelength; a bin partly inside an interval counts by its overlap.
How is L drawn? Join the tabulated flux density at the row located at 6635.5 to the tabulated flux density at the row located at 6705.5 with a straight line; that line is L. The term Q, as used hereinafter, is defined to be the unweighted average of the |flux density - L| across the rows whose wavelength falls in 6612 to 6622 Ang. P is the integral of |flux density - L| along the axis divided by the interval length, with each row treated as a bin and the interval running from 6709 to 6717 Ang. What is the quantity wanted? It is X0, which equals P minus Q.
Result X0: 1.4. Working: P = 2.6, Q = 1.2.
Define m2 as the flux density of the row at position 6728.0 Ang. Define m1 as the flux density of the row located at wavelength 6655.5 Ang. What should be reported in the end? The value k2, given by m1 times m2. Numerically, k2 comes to 55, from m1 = 6.46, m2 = 8.59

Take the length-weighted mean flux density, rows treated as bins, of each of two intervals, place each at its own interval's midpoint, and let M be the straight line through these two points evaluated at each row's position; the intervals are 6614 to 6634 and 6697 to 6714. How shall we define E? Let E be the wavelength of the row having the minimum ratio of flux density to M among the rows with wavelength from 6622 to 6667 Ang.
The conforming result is 6638.0 Ang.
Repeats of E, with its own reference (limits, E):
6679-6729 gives 6685.5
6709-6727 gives 6723.0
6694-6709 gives 6703.0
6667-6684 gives 6673.0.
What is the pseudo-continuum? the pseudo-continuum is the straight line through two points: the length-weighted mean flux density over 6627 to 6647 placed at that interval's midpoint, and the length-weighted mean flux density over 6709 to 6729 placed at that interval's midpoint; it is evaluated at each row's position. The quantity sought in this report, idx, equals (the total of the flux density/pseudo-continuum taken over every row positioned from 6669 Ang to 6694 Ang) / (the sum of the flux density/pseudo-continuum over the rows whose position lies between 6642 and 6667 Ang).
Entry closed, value 0.86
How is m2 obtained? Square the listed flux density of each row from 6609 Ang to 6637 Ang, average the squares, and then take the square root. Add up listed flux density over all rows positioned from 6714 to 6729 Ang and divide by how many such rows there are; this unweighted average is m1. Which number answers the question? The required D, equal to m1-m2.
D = 2.0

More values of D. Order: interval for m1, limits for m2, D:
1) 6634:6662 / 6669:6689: 0.5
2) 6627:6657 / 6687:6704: 0.3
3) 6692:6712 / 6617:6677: -0.1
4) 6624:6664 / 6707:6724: -2.2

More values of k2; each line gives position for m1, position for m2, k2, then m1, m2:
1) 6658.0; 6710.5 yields 38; 6.2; 6.2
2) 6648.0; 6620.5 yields 38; 6.6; 5.72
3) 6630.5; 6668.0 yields 38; 6.21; 6.12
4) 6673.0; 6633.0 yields 30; 5.42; 5.6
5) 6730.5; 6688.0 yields 77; 12.6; 6.13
